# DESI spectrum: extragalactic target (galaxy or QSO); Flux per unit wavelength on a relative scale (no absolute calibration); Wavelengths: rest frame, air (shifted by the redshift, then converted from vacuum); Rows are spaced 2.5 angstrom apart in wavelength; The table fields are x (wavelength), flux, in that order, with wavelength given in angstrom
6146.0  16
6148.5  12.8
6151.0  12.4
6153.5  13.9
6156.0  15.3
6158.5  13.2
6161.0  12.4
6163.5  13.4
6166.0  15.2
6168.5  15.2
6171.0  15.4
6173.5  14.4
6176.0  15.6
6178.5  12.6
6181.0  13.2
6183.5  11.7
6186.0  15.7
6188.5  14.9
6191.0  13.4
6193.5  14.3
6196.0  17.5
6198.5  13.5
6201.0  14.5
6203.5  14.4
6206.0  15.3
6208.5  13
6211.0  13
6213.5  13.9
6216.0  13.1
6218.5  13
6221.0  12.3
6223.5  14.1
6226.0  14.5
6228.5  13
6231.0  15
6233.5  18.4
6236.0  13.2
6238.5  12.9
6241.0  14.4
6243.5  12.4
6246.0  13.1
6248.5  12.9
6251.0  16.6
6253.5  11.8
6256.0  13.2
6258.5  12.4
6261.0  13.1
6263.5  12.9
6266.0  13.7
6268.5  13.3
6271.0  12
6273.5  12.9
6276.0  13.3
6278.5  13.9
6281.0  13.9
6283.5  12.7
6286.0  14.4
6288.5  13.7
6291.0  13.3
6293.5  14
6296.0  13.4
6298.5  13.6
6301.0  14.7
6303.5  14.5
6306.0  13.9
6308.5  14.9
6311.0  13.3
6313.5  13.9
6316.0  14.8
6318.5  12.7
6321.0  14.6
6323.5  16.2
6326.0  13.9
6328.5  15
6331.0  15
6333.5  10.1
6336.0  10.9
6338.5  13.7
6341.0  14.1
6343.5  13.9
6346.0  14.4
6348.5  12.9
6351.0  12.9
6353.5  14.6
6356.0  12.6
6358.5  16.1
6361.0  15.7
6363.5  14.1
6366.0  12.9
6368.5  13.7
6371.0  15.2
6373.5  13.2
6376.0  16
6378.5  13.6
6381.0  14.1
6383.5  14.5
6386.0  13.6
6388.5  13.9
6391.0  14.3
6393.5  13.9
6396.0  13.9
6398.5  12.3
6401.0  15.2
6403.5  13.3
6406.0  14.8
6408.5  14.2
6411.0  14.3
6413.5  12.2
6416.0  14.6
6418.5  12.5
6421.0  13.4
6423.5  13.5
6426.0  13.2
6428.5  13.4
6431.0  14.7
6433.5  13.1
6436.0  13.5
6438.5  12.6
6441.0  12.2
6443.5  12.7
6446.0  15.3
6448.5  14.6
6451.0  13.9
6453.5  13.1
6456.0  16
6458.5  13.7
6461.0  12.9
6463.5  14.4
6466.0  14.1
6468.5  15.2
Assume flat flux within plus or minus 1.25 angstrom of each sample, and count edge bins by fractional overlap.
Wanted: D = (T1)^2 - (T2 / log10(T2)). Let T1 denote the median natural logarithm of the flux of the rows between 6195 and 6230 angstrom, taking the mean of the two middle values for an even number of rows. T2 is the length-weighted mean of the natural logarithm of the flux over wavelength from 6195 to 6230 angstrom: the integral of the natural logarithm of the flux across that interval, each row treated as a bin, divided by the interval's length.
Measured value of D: 0.59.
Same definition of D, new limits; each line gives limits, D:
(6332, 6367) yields 0.62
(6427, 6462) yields 0.49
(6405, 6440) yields 0.49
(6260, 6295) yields 0.43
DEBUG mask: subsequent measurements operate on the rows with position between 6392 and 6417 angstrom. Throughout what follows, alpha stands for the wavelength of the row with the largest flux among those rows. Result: 6401.0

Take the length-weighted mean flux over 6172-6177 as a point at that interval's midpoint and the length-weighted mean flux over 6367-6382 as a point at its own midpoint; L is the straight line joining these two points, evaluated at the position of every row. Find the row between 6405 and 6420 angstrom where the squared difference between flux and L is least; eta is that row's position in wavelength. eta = 6408.5 angstrom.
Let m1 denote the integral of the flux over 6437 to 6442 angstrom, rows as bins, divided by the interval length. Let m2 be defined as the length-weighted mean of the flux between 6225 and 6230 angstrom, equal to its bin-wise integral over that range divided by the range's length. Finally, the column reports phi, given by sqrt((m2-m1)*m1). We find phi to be 4.0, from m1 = 12.5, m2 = 13.8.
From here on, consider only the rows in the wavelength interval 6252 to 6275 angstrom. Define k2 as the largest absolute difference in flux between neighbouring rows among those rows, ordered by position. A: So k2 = 1.4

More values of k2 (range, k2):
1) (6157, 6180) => 3.0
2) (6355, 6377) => 3.5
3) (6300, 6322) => 2.1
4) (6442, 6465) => 2.9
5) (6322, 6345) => 4.9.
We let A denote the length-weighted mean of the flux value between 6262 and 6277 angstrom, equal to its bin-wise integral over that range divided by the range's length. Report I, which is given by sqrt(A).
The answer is 3.61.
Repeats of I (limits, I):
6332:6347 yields 3.59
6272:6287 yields 3.67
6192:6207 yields 3.86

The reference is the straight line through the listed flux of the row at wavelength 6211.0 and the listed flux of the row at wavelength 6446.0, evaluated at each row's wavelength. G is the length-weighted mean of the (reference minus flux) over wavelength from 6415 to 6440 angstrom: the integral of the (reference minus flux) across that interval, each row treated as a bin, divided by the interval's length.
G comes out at 1.7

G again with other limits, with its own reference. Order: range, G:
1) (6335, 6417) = 0.7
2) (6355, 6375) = 0.3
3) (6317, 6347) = 0.5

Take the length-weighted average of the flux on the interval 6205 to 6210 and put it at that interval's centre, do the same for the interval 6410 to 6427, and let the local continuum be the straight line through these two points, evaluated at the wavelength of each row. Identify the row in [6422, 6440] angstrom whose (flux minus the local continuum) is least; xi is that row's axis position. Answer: 6438.5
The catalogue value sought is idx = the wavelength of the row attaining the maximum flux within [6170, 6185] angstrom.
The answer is 6176.0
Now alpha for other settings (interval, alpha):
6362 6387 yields 6376.0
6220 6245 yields 6233.5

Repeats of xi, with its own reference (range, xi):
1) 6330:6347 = 6333.5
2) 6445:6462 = 6461.0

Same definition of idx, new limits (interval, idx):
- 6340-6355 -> 6353.5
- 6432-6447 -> 6446.0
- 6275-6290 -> 6286.0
